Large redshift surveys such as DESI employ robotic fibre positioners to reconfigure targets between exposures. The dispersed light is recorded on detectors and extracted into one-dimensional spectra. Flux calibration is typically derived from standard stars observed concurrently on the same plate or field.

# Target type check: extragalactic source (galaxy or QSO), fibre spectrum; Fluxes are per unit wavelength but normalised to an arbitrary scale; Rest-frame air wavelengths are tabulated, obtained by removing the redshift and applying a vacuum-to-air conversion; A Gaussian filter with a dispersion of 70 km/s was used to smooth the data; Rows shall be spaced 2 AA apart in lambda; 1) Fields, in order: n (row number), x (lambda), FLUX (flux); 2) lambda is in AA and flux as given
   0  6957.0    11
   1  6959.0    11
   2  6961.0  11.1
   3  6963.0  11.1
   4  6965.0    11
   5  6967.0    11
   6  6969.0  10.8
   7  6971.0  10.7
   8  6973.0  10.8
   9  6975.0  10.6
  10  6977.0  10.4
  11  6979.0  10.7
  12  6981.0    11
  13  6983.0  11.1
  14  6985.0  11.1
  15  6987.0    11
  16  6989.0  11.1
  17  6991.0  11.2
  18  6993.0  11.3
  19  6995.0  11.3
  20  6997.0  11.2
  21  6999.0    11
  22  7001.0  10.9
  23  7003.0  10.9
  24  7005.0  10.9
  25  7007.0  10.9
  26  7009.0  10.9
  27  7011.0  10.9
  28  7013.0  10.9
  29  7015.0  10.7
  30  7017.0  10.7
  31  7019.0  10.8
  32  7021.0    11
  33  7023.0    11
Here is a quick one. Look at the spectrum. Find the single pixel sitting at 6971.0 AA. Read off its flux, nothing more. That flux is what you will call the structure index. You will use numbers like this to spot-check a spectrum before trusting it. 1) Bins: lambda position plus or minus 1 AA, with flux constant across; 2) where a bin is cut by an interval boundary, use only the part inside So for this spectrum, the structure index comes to 10.7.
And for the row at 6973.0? 10.8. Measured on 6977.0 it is 10.4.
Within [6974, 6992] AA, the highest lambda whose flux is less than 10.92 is 6979.0 AA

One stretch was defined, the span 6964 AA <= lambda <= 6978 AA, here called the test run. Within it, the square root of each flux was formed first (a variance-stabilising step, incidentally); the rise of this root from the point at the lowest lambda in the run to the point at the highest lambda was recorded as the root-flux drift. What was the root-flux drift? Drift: -0.09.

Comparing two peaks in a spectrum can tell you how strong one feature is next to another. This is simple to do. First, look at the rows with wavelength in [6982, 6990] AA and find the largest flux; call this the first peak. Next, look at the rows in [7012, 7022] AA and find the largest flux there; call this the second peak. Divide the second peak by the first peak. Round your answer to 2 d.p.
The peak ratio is 0.99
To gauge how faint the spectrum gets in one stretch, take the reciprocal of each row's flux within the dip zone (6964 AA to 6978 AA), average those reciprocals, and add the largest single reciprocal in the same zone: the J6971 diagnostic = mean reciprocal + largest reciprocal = 0.189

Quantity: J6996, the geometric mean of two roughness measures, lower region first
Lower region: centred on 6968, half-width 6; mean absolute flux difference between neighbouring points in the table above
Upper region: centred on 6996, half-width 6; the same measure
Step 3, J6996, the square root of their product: 0.10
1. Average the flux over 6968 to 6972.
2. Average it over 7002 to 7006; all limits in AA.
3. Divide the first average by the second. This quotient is 0.99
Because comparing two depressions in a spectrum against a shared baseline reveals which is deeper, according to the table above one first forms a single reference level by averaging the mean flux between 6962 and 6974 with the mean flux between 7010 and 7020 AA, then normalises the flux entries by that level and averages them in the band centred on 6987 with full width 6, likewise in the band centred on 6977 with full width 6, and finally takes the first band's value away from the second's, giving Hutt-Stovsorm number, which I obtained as -0.05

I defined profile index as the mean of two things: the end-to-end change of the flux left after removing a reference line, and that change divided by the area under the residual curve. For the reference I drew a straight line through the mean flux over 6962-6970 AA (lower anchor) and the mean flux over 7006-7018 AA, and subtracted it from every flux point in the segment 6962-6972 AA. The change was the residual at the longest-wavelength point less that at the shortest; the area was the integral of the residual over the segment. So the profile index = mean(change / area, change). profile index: 0.17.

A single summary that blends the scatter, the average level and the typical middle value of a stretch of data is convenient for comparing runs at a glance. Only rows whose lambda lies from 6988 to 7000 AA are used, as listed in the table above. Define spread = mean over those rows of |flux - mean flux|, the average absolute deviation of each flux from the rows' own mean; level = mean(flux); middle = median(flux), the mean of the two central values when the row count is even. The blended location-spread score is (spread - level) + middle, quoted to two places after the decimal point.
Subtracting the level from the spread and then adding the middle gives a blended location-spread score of 0.11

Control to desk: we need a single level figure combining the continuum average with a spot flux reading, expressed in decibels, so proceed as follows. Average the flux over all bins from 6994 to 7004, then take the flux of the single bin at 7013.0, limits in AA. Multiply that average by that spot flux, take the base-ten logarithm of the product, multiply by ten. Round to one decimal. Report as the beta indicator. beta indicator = 20.8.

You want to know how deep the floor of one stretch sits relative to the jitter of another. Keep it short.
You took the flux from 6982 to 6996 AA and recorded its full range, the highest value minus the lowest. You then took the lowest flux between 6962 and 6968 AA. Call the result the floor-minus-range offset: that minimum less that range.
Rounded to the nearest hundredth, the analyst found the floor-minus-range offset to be 10.70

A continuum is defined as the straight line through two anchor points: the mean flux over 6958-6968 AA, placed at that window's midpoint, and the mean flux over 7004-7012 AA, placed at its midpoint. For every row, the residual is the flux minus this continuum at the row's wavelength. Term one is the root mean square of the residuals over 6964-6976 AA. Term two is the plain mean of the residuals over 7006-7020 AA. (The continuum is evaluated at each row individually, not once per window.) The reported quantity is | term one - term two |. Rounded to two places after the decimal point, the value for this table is 0.30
